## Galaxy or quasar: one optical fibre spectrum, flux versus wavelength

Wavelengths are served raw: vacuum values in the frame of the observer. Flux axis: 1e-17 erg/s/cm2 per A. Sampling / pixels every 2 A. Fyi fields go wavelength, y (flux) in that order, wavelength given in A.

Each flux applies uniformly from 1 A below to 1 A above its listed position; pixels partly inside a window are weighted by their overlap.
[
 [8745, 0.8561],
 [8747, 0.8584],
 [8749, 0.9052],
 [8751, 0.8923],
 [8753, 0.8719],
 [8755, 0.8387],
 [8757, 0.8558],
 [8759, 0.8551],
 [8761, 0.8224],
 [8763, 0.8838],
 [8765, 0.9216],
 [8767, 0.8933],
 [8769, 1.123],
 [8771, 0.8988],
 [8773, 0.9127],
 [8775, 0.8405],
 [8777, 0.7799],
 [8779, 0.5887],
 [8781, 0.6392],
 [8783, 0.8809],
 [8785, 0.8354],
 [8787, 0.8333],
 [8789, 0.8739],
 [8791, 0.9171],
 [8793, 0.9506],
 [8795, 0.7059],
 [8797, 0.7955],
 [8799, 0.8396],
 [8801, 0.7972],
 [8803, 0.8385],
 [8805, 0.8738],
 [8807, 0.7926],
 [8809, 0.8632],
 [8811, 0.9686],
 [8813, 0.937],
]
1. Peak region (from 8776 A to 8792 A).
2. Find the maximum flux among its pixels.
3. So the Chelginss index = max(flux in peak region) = 0.9171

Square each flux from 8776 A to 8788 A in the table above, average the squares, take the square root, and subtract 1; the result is -0.233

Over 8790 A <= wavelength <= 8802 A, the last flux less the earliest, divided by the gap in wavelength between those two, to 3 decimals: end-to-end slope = -0.012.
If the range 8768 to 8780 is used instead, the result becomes -0.053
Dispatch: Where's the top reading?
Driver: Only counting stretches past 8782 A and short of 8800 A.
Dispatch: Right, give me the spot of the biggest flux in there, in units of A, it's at 8793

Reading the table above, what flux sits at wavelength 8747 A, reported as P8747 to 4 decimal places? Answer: 0.8584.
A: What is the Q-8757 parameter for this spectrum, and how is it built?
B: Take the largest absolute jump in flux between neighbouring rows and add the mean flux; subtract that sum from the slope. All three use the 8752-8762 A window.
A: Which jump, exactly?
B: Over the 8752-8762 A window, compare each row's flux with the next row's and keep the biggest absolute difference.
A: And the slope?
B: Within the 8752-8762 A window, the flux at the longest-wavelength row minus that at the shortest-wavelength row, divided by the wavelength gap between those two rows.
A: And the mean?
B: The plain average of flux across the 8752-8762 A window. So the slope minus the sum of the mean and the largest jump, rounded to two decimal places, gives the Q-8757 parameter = -0.89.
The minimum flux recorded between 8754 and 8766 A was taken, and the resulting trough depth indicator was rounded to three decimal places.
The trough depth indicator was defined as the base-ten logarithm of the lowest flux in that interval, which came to -0.085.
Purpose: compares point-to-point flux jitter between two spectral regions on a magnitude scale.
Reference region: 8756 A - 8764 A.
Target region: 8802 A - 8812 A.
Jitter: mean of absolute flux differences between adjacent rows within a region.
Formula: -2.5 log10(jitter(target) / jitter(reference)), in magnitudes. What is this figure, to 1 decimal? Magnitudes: -0.9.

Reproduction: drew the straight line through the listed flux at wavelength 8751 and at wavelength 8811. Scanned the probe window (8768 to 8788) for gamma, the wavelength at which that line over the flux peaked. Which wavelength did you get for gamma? 8779 A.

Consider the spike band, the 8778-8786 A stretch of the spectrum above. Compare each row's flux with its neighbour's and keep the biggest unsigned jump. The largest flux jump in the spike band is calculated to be 0.24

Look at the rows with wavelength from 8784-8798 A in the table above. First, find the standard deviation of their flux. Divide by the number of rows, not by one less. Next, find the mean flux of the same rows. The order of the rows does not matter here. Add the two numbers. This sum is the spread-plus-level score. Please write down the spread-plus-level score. 0.92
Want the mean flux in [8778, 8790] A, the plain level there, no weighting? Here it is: 0.775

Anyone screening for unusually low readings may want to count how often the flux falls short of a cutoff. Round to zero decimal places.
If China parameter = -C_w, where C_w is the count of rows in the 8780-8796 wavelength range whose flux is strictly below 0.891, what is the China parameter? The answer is -6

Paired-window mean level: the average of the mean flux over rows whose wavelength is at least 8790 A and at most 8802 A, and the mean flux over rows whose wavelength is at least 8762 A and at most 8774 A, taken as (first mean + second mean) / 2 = 0.887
